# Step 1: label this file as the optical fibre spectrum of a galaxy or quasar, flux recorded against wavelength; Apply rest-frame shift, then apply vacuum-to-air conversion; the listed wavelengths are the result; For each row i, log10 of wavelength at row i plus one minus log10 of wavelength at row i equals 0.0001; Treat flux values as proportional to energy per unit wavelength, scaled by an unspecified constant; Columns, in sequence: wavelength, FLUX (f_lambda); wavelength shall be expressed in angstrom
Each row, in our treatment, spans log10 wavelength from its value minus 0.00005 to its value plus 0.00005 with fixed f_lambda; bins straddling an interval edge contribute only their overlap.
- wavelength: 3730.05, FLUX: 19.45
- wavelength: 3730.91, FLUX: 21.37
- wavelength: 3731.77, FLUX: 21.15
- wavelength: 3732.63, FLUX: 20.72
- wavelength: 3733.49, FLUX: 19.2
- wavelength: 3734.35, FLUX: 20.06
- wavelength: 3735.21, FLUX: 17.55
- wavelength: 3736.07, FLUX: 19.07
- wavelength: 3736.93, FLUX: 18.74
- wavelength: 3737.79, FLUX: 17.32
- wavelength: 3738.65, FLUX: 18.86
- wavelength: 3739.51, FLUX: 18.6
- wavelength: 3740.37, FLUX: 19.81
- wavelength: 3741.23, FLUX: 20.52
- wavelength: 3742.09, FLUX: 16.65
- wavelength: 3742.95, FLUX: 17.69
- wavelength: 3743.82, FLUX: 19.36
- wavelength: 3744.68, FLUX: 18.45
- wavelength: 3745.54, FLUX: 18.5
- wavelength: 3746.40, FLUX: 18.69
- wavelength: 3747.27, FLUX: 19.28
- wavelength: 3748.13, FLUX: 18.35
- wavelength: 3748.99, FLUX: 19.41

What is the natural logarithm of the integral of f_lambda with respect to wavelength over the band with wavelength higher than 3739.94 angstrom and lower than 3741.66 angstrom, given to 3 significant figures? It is 3.55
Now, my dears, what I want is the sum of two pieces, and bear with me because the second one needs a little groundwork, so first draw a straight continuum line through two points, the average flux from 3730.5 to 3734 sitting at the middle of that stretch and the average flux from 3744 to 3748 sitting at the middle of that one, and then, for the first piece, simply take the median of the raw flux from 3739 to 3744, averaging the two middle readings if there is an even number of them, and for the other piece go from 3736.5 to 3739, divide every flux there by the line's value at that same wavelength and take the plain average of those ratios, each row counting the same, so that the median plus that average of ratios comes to 19.9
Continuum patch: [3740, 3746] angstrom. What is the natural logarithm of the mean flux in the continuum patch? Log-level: 2.929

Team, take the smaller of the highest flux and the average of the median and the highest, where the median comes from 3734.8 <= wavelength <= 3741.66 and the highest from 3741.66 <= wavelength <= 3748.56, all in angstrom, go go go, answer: 19.1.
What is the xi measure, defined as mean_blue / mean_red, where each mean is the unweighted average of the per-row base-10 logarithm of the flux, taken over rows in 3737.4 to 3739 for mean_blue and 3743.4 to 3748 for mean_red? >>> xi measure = 0.986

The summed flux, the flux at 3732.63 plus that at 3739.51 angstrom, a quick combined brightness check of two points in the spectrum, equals 39.3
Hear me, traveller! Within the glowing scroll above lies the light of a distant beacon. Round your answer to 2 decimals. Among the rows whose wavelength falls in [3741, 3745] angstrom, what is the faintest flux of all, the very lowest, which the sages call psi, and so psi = 16.65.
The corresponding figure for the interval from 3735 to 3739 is 17.32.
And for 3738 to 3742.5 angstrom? 16.65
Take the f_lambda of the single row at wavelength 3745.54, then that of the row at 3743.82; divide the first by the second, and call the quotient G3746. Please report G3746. 0.96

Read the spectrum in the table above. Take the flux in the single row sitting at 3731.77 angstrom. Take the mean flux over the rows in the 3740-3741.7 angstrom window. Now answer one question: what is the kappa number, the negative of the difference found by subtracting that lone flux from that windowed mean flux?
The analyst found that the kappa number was 1.0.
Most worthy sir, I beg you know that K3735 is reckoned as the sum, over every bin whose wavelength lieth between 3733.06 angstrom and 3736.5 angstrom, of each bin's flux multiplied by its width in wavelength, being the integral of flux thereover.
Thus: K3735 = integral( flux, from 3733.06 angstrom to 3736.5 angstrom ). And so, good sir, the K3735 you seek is 65.3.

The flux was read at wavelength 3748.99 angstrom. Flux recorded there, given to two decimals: 19.41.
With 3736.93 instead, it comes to 18.74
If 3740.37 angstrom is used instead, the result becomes 19.81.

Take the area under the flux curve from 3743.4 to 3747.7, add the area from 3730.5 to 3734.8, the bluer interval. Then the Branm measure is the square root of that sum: 13.0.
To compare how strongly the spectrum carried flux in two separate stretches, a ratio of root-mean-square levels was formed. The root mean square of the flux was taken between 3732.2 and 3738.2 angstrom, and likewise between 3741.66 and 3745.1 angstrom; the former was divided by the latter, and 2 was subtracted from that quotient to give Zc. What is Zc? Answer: -0.95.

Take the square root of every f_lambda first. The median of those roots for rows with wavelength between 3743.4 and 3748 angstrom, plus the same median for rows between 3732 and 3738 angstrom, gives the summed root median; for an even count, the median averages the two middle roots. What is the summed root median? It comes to 8.69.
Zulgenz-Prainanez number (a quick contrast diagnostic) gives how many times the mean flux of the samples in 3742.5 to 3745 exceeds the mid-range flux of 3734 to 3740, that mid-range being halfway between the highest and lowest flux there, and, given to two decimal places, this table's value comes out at 0.99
